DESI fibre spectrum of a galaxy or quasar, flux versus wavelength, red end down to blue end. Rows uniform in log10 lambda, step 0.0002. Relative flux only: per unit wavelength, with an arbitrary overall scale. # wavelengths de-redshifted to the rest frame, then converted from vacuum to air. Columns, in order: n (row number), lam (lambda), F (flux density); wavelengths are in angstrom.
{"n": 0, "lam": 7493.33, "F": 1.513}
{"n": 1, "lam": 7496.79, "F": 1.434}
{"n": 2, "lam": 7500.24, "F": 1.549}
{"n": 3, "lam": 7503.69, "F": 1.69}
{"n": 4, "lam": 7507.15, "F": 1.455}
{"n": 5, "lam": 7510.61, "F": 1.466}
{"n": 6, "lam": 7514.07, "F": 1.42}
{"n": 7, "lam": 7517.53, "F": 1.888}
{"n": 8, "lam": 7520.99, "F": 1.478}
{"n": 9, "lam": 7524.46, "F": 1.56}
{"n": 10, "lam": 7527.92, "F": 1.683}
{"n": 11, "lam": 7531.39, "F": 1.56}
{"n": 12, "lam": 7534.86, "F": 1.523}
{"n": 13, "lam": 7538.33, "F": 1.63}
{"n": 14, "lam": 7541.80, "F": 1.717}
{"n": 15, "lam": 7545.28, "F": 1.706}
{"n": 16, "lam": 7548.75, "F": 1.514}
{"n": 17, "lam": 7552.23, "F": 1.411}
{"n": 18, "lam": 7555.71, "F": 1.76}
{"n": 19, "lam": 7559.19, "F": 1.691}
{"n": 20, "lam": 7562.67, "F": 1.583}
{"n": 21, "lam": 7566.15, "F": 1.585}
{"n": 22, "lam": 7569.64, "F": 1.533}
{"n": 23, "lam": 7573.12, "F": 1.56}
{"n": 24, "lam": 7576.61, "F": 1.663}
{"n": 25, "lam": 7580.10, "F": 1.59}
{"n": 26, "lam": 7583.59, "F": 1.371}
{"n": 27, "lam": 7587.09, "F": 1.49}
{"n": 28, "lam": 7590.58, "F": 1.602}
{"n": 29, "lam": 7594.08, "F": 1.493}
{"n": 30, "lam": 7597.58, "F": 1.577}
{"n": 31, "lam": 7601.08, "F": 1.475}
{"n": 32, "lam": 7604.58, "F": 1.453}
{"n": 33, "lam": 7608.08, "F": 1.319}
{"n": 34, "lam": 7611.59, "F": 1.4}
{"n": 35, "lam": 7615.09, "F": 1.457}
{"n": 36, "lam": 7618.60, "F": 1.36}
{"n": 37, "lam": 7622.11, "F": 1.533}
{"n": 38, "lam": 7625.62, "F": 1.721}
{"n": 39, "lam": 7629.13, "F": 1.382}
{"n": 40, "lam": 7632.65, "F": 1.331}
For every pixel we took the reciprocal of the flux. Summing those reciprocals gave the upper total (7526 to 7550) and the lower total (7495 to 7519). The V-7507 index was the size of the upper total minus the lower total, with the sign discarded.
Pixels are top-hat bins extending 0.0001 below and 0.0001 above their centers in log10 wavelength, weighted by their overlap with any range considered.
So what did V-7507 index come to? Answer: 0.20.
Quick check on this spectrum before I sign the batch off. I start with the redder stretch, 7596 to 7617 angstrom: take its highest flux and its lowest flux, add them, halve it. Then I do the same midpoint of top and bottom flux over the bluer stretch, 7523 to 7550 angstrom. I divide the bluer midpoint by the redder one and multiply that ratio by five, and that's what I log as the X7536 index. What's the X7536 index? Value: 5.6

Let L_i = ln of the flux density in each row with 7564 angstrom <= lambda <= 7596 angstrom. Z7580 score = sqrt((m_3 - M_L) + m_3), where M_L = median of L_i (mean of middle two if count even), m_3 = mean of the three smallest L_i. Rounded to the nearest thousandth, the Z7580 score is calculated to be 0.547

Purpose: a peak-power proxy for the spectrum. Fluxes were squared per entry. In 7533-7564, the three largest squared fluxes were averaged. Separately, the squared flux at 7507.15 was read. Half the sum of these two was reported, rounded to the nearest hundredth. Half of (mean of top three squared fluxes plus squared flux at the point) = 2.55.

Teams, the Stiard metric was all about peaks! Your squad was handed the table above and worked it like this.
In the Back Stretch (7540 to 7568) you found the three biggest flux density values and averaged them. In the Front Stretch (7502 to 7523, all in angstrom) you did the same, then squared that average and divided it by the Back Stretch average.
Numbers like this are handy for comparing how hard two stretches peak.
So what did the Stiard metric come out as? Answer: 1.64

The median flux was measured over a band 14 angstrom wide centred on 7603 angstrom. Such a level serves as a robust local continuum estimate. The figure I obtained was 1.46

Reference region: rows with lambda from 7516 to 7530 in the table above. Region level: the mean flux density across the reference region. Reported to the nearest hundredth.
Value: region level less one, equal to 0.65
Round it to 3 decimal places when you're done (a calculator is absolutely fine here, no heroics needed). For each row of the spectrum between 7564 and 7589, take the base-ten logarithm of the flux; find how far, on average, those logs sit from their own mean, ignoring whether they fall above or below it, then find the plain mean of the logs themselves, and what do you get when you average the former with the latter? 0.103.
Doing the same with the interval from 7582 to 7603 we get 0.096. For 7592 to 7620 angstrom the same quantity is 0.089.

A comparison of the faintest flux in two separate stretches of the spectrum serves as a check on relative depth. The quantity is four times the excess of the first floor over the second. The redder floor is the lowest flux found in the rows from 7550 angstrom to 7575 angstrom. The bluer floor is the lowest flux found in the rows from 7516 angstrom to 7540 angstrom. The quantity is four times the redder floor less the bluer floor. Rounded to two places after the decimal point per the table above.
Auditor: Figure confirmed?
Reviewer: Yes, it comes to -0.27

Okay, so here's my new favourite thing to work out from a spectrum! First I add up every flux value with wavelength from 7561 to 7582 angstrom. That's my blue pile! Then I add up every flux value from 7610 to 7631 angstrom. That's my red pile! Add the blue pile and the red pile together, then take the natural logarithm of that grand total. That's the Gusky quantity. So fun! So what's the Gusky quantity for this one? 2.911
